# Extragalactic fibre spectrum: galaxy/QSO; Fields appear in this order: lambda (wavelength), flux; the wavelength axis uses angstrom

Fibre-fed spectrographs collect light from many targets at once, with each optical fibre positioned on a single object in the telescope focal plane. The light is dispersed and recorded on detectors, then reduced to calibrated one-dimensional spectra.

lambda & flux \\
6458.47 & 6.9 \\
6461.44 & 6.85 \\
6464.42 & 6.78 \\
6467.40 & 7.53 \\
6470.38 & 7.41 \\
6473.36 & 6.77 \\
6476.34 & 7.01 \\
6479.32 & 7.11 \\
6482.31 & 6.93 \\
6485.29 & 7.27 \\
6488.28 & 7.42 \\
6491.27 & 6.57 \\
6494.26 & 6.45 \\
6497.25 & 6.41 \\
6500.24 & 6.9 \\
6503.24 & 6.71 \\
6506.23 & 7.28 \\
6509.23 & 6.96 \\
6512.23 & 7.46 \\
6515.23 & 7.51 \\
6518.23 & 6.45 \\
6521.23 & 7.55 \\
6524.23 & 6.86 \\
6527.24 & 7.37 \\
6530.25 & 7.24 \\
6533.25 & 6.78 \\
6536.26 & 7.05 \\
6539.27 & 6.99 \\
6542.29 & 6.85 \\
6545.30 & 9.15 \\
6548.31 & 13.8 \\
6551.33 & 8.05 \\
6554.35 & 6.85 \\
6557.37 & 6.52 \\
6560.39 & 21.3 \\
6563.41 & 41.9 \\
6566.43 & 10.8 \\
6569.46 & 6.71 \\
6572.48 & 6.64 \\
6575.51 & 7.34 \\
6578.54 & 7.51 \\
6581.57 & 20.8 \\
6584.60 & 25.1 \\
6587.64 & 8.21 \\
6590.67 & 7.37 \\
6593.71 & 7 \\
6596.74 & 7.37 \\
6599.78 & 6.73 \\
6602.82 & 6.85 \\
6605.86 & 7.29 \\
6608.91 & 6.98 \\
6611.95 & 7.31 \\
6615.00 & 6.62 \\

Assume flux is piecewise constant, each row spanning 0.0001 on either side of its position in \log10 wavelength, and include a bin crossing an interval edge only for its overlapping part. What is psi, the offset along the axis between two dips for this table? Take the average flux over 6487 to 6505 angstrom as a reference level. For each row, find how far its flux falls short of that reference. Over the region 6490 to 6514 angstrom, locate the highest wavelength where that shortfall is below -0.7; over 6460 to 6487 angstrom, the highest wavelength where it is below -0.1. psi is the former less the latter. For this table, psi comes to 26.9 angstrom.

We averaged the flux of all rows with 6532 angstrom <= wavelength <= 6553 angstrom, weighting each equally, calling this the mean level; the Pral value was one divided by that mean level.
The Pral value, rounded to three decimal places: 0.119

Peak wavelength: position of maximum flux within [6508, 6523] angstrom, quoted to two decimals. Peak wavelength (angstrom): 6521.23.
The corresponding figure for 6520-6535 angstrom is 6521.23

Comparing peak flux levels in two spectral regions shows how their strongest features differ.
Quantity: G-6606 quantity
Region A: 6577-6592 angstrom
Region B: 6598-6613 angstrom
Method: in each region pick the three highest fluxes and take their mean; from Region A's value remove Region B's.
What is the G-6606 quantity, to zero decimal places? 11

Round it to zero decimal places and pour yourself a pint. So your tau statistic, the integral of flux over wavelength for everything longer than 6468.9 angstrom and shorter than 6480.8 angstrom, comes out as 84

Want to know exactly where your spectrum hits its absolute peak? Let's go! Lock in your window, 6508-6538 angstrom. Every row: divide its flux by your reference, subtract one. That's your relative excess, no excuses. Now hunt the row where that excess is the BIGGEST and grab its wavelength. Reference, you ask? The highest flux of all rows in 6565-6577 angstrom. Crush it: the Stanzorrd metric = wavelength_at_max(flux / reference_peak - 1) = 6521.23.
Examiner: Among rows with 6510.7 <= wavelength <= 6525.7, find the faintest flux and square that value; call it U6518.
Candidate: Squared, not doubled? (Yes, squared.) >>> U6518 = 42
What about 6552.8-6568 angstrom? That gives 43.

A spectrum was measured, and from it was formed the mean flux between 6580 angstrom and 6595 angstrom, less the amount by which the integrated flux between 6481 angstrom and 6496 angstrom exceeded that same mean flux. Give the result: -76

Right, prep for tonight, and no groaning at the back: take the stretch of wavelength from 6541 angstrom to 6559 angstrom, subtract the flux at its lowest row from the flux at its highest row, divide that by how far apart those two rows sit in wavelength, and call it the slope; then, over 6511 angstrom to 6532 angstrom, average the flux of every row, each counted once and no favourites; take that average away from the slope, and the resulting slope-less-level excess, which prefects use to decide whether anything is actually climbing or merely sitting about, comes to -7.2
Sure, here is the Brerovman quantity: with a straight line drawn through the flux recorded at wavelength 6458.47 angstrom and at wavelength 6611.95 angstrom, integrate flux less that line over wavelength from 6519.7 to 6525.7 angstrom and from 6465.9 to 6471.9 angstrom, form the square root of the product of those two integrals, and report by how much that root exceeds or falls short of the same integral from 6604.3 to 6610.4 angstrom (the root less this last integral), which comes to 2.6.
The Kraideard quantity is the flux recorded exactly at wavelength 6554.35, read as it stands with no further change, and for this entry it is 6.85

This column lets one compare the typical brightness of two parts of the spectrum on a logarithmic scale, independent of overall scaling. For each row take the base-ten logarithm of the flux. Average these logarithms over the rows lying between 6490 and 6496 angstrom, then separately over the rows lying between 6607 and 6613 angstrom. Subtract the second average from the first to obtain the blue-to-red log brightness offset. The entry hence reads -0.040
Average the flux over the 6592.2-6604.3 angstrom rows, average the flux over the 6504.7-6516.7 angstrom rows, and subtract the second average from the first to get -0.3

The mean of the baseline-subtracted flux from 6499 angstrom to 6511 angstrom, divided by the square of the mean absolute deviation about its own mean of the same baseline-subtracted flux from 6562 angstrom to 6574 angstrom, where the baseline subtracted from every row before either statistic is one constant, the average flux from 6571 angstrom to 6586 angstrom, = 0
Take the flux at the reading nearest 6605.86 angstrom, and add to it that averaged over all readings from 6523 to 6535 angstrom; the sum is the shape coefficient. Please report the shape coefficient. 14.4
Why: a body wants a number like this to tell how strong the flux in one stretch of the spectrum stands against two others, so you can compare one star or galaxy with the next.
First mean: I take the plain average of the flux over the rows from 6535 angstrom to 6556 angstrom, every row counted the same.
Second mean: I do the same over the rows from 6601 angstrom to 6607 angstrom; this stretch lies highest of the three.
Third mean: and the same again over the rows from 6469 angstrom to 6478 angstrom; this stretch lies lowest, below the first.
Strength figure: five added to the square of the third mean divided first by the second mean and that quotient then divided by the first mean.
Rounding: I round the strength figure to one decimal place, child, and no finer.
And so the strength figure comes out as 5.8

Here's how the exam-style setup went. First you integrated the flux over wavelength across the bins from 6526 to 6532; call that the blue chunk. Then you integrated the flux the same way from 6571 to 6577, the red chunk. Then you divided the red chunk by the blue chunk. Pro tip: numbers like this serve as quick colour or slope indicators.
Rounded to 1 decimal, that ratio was 1.0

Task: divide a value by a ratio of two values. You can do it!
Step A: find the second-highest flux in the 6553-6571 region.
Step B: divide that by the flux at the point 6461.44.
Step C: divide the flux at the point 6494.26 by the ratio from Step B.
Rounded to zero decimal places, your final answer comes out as 2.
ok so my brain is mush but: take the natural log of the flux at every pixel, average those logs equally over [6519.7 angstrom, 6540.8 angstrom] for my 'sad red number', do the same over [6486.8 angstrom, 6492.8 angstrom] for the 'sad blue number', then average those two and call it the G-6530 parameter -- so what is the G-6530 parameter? 1.95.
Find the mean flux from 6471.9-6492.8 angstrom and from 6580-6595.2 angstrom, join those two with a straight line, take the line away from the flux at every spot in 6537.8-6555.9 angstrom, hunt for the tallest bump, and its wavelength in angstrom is 6548.31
